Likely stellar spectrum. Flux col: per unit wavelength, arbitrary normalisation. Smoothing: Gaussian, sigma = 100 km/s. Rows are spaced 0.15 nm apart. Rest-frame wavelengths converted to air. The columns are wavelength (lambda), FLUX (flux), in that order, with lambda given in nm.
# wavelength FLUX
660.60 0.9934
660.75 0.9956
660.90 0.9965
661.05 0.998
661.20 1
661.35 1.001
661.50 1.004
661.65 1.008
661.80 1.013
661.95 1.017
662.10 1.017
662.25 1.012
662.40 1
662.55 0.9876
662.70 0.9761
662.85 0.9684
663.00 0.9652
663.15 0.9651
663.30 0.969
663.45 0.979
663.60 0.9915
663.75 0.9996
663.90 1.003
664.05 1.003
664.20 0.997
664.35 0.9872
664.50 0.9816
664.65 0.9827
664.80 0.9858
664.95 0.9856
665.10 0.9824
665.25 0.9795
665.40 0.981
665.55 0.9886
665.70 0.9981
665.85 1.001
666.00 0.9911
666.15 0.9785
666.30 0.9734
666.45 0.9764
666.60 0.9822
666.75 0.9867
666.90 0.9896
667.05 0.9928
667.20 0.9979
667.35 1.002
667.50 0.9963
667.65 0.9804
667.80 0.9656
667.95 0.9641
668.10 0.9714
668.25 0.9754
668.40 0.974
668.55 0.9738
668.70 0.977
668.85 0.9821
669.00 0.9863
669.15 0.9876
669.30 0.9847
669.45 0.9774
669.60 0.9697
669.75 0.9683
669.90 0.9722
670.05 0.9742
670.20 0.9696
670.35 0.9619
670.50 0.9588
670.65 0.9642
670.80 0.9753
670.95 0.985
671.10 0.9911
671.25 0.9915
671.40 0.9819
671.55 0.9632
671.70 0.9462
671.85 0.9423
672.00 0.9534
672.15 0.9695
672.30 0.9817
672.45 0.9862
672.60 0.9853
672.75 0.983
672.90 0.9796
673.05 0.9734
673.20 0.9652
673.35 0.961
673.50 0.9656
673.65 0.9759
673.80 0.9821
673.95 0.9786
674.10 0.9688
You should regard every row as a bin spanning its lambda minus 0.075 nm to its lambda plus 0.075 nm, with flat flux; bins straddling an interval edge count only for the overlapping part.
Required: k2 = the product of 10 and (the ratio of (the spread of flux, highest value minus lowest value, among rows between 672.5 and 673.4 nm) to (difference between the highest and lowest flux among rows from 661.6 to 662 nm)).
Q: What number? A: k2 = 27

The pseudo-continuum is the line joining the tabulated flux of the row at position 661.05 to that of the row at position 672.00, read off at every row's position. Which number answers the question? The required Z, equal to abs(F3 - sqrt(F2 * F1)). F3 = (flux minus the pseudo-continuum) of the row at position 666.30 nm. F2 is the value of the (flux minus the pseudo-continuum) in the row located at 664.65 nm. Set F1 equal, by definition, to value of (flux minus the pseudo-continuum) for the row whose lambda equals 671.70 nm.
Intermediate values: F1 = -0.008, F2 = -0.001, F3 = -0.003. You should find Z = 0.006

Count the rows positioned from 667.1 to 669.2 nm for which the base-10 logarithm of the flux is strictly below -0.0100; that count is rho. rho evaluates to 7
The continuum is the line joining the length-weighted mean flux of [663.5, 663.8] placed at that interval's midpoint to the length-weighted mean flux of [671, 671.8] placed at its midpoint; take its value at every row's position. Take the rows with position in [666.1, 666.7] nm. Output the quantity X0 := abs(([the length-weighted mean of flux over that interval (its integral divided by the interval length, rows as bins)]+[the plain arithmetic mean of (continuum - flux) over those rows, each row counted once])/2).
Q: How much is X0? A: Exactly 0.494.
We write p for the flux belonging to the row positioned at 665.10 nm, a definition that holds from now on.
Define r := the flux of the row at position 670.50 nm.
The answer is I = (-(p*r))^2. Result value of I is 0.89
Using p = 0.9824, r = 0.9588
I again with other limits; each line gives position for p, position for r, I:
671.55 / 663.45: 0.89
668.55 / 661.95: 0.98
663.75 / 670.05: 0.95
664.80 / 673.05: 0.92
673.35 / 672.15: 0.87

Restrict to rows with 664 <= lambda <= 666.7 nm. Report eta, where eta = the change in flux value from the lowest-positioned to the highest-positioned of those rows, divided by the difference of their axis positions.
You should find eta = -0.0082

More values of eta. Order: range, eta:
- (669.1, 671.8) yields -0.0162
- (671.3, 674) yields -0.0013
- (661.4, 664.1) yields -0.0004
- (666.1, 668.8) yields -0.0006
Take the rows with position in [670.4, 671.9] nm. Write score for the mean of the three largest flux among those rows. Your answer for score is 0.99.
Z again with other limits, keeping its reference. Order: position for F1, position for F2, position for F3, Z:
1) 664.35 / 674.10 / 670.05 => 0.005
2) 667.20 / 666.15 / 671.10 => 0.028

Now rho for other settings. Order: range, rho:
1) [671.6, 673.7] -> 9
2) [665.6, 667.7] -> 2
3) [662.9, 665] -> 3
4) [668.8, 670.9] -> 9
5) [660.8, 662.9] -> 2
